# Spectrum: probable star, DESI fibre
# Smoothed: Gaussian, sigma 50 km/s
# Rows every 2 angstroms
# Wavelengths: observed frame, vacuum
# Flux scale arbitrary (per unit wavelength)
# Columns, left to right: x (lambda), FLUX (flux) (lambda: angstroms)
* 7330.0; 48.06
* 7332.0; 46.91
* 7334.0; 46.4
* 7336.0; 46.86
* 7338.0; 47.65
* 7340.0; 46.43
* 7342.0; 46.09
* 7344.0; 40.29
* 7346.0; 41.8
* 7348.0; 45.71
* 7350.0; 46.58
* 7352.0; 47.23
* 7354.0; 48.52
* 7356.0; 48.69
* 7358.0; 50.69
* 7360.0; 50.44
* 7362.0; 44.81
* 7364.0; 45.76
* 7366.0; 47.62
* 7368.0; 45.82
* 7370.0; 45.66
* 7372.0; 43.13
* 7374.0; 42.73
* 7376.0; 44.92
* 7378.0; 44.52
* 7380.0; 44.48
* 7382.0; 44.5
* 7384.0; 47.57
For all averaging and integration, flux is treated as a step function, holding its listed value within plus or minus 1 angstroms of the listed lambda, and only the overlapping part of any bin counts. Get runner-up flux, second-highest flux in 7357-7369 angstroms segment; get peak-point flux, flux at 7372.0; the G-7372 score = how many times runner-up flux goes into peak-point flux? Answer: 0.86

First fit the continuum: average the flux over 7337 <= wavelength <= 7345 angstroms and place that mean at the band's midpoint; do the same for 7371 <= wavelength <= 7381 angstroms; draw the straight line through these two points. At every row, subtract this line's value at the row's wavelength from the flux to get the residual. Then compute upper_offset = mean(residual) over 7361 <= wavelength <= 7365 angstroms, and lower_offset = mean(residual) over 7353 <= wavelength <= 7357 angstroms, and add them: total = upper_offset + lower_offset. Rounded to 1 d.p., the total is 4.9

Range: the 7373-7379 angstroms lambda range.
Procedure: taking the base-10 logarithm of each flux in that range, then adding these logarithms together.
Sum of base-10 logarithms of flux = 4.9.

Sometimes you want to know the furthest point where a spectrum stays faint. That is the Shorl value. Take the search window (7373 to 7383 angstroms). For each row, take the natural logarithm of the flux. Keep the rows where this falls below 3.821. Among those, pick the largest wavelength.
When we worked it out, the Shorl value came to 7382.0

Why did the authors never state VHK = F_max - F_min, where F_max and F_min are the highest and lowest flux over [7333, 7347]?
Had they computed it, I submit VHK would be 7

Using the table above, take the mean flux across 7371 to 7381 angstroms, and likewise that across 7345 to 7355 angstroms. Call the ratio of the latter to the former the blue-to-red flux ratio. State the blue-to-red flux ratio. 1.046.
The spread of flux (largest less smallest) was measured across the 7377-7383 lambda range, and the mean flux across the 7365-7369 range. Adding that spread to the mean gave 47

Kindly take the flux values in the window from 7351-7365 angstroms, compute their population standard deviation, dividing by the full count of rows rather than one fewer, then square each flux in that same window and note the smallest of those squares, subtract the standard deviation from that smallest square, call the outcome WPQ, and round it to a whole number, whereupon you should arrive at 2006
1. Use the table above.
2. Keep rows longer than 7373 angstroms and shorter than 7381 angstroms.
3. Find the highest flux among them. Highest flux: 44.92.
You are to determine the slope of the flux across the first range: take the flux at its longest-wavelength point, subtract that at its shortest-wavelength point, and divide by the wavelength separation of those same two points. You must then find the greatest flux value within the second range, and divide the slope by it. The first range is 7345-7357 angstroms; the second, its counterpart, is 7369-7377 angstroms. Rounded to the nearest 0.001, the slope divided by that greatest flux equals 0.015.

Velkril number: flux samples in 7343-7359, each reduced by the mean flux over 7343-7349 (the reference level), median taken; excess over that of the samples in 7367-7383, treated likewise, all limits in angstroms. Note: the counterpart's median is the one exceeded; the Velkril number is 2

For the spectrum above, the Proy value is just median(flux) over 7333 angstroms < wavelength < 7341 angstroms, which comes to 46.6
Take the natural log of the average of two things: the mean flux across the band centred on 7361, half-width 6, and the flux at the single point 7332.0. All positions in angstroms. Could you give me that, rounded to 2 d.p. 3.86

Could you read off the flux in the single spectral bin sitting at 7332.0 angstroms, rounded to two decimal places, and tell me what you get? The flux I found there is 46.91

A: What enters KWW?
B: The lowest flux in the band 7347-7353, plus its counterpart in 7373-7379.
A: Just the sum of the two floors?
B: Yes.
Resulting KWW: 88.4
